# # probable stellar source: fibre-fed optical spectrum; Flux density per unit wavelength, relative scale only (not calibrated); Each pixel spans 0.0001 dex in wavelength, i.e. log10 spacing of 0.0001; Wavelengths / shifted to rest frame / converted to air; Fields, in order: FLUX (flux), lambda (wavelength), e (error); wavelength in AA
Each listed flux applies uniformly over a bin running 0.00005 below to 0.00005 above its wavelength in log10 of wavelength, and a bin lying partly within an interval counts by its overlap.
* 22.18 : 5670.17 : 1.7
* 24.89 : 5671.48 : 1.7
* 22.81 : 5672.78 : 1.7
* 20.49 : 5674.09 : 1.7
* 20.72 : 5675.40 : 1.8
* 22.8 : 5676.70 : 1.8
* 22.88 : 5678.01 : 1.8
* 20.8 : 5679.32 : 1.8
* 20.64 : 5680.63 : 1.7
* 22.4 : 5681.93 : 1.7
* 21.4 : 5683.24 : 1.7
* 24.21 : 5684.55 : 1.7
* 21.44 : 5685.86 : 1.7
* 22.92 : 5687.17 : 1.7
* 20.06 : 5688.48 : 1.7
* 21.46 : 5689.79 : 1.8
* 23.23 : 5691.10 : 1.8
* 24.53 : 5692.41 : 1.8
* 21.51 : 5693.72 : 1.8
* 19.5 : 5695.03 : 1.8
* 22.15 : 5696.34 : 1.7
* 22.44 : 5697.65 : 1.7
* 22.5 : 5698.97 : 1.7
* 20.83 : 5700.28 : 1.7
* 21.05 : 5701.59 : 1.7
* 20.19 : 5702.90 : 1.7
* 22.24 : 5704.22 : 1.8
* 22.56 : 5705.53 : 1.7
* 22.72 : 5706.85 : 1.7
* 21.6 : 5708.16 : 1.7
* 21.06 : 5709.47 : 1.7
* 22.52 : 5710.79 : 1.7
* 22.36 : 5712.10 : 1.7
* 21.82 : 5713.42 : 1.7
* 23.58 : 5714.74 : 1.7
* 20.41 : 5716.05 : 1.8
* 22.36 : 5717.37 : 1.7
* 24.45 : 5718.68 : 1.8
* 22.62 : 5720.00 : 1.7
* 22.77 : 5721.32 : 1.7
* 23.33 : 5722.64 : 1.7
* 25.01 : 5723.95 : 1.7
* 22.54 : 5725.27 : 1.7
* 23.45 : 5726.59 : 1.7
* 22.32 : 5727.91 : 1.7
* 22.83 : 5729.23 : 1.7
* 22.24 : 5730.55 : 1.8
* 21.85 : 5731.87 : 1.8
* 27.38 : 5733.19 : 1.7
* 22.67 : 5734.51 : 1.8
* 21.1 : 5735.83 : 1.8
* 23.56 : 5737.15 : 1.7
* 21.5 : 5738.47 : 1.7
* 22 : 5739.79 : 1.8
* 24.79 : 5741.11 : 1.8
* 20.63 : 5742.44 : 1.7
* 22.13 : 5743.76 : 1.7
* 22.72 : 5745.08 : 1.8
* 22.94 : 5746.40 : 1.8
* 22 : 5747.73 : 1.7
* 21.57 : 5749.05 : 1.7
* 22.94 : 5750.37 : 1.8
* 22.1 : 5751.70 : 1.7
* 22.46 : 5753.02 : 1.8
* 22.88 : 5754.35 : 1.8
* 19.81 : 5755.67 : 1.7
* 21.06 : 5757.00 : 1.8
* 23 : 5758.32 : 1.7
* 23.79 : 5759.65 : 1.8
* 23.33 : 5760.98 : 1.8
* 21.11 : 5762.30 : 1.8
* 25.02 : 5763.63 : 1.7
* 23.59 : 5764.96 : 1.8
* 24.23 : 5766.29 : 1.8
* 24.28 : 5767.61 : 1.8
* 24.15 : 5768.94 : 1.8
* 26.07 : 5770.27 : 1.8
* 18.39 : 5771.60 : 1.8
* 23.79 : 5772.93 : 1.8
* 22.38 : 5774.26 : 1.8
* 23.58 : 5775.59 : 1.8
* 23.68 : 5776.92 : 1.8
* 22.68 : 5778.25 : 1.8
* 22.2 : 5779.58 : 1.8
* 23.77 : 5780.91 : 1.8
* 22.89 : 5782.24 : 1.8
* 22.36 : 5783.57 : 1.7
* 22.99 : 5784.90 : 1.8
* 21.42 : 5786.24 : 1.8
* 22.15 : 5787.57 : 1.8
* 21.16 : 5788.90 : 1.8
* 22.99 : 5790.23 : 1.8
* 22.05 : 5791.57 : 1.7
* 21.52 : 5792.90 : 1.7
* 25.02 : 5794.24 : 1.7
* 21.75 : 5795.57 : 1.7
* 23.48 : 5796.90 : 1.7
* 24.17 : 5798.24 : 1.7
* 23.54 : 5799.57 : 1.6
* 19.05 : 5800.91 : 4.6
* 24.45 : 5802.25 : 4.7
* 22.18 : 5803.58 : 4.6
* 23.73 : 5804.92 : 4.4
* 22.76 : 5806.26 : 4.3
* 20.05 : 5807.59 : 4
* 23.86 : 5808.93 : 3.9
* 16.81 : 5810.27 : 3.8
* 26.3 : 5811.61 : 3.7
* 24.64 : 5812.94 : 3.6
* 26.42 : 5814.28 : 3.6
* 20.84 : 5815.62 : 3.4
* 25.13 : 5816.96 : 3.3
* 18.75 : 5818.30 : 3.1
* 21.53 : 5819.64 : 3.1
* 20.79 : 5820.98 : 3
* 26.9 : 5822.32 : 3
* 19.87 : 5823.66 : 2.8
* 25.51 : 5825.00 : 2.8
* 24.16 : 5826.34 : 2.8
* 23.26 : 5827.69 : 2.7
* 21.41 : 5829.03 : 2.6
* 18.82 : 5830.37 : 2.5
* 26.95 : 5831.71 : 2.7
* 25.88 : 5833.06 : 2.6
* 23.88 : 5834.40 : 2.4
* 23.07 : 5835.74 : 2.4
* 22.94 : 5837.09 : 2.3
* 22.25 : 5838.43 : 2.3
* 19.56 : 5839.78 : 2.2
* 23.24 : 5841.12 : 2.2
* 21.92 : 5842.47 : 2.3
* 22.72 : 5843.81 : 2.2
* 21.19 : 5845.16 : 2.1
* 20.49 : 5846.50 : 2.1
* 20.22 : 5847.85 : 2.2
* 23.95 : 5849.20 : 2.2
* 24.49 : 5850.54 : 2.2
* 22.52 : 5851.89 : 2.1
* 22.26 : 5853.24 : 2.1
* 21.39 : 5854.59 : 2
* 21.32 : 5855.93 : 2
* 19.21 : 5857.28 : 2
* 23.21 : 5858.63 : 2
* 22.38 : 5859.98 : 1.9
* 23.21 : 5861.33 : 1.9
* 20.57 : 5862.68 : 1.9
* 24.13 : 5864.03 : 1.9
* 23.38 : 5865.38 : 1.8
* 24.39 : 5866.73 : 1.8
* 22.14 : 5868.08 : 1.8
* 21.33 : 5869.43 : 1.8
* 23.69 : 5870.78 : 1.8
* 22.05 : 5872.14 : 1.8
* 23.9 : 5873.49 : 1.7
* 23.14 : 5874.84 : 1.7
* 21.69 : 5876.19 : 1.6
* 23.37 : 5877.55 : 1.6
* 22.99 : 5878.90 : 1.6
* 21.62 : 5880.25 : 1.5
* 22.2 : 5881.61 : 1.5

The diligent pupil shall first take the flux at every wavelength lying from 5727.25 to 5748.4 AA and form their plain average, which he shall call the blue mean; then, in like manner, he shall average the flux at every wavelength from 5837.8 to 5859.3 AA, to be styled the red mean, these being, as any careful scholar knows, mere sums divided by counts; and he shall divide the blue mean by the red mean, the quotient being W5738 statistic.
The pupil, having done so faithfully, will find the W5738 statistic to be 1.04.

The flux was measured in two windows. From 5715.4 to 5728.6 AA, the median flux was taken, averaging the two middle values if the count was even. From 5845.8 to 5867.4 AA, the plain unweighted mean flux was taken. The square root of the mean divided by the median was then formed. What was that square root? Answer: 0.99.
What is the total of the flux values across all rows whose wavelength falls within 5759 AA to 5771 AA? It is 216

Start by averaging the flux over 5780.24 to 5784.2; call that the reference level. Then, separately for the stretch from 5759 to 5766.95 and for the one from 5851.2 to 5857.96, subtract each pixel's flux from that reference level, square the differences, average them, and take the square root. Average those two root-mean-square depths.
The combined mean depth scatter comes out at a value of 1.67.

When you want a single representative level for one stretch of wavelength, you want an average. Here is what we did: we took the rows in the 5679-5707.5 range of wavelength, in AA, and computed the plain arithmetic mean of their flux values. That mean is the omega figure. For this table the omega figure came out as 21.9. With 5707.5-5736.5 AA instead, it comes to 22.7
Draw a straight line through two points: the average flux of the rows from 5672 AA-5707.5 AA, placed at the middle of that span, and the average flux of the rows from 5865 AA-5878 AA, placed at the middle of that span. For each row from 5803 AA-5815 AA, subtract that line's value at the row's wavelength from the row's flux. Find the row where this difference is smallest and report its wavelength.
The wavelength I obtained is 5810.27 AA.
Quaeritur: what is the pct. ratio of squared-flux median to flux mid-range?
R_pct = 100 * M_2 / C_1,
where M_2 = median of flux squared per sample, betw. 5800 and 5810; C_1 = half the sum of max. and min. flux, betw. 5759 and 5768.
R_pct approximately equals 2246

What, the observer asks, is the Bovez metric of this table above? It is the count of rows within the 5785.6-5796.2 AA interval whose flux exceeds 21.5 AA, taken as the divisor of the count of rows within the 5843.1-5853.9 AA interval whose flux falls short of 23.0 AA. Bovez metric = 1.0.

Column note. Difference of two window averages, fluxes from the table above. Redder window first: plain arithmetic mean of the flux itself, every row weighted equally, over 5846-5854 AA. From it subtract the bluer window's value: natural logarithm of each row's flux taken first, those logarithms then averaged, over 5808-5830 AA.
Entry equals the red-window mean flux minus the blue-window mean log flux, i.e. 19.2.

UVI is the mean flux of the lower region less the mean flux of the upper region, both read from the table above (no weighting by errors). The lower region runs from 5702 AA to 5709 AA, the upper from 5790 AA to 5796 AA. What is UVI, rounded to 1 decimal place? -0.8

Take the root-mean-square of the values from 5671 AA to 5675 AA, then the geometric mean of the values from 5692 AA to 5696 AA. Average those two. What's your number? 22.3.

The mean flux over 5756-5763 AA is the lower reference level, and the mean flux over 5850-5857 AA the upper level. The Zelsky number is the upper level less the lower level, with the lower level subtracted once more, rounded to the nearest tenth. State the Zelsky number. -22.5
